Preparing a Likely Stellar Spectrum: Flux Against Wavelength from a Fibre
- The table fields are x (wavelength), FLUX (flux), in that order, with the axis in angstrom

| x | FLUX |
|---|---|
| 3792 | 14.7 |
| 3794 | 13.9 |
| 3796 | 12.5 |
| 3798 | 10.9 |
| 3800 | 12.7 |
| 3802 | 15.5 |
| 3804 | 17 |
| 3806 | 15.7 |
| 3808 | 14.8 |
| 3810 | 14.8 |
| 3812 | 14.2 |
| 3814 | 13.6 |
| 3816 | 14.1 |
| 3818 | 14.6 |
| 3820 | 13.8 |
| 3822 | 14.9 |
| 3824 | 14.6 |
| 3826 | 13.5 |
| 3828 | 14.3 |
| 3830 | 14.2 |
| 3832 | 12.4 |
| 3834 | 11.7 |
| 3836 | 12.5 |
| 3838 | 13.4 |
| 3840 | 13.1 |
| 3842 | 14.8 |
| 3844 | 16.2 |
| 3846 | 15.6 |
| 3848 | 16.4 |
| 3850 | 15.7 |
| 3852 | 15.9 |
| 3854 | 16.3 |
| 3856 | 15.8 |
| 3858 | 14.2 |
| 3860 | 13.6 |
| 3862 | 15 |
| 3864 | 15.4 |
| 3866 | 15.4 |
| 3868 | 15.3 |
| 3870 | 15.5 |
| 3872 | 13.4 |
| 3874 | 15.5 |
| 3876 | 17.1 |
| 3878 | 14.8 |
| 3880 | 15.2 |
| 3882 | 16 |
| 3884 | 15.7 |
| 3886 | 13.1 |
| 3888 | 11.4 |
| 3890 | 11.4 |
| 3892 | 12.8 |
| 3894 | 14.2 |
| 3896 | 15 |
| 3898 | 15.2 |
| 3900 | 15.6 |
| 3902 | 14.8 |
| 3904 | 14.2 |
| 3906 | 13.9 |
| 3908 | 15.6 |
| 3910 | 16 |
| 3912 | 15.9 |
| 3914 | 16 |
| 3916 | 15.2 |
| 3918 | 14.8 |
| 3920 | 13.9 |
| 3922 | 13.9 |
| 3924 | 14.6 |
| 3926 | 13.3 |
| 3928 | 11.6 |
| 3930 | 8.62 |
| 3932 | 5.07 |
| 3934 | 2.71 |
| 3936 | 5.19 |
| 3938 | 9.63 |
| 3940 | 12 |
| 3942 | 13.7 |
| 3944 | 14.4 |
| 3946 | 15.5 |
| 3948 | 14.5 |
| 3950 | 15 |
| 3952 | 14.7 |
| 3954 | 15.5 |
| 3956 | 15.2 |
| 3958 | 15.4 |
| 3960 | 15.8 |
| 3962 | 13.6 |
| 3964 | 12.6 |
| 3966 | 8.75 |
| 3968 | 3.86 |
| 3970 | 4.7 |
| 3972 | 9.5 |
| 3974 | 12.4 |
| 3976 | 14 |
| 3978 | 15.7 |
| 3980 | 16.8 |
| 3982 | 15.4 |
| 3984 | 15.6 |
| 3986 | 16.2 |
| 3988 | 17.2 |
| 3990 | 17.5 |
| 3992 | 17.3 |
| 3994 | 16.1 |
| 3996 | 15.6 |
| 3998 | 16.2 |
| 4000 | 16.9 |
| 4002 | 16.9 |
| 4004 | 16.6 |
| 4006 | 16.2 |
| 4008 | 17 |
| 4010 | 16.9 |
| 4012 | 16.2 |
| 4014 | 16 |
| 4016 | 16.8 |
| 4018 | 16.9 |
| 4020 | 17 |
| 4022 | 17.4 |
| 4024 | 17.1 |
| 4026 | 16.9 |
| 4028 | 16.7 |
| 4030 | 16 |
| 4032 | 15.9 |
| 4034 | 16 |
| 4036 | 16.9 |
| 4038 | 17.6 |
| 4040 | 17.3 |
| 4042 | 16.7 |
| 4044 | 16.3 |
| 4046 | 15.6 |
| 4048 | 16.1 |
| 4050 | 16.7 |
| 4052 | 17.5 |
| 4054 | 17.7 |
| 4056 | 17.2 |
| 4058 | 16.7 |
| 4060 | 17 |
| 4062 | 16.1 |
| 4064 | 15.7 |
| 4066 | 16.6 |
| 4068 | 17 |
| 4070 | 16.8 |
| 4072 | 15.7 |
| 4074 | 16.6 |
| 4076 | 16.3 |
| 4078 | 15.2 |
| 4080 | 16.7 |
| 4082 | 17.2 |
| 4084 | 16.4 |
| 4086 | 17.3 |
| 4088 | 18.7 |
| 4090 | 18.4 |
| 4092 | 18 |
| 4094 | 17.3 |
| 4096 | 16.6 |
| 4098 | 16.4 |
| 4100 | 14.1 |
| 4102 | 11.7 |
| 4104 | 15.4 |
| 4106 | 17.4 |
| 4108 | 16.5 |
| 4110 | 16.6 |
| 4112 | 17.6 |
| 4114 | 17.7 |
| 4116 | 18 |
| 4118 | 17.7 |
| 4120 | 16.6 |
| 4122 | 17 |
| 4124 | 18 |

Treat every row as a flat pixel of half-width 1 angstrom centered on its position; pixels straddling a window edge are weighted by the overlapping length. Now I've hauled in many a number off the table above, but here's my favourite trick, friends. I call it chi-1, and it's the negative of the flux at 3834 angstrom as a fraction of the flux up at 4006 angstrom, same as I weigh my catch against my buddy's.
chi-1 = -0.72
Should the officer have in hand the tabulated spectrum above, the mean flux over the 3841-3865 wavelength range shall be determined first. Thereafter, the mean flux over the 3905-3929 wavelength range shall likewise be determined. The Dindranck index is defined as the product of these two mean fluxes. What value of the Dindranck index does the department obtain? 224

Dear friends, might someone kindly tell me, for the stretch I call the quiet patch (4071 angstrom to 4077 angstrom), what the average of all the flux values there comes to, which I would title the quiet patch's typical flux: 16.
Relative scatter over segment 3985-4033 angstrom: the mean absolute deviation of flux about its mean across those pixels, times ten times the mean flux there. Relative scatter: 76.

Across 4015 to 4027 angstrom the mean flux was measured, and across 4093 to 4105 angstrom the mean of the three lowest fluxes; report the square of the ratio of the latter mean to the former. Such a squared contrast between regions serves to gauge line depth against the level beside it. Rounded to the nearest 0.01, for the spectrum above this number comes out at 0.65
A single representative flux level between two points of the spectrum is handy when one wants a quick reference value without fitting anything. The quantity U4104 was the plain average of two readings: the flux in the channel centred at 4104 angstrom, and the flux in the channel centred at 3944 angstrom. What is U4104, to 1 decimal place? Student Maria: 14.9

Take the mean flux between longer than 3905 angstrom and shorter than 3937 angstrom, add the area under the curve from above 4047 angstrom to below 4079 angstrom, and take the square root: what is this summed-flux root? 23.3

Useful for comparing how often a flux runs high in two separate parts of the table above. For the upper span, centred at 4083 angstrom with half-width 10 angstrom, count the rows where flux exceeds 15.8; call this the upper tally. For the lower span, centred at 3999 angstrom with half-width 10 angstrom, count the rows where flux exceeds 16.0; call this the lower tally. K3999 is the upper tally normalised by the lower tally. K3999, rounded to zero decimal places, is 1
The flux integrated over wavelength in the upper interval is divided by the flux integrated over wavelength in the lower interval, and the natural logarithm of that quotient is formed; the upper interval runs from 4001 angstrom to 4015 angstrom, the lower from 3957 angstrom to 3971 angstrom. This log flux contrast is 0.44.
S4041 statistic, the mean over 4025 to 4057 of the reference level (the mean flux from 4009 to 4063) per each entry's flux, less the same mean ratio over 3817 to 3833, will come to -0.19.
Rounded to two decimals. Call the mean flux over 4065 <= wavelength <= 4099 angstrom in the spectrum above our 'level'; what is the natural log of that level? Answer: 2.83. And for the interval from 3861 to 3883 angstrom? 2.73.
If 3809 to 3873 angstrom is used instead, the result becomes 2.67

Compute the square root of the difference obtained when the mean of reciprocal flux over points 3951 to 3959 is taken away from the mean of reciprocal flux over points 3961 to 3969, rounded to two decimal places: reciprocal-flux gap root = 0.26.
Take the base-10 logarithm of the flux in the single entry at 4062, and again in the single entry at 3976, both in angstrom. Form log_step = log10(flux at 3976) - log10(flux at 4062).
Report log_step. -0.061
